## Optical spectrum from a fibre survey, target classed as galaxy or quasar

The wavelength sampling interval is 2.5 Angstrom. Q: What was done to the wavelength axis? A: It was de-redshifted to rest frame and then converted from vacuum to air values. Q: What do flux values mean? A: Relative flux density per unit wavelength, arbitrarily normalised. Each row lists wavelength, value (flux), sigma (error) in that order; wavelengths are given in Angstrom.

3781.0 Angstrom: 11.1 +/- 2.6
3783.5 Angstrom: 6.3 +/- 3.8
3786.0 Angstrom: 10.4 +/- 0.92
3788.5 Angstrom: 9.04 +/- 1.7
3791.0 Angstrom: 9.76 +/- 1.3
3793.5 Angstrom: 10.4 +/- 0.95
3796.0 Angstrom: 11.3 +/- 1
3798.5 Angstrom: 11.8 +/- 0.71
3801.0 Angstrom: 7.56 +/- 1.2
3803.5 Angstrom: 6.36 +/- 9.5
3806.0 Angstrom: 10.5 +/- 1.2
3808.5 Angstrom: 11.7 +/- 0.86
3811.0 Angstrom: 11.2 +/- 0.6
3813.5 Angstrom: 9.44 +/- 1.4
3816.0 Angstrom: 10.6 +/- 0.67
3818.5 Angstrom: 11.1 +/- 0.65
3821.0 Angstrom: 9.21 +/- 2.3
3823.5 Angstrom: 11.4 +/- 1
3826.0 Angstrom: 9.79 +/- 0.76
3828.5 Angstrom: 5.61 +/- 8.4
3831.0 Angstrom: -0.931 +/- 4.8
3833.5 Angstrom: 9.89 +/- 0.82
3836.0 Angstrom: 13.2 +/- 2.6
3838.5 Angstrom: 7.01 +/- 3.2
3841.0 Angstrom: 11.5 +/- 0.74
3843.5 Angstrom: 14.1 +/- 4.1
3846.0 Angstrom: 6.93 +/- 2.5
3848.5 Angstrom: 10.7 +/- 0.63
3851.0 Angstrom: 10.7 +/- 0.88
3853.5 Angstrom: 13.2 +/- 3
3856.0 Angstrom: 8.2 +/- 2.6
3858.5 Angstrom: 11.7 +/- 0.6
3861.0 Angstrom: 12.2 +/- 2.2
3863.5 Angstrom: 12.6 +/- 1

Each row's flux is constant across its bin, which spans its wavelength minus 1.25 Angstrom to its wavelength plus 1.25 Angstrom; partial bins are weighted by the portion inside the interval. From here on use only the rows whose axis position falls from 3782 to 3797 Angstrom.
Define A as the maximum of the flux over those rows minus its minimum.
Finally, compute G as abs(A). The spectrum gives 5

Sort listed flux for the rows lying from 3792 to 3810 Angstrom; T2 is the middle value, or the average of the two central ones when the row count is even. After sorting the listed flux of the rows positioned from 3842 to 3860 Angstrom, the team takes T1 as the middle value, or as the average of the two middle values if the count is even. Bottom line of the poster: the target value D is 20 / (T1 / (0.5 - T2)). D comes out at -18.7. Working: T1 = 10.7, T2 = 10.5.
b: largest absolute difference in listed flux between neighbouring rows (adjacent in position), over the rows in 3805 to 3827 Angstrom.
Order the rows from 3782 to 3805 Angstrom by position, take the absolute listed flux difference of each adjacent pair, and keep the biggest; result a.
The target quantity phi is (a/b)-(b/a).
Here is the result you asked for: 1.4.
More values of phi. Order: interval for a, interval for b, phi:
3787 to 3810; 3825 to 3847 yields -2.2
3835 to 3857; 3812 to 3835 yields -0.8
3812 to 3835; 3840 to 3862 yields 0.8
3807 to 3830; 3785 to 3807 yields 0.0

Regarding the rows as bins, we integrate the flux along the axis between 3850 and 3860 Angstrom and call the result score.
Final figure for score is 110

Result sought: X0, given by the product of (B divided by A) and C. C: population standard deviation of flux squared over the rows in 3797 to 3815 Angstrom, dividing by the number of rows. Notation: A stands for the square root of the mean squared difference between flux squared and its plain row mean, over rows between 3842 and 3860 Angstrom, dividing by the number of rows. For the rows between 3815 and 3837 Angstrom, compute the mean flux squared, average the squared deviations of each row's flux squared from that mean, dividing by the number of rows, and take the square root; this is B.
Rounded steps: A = 50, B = 49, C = 36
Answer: 36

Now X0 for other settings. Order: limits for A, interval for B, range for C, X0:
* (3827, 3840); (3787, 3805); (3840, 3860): 26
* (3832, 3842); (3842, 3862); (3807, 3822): 20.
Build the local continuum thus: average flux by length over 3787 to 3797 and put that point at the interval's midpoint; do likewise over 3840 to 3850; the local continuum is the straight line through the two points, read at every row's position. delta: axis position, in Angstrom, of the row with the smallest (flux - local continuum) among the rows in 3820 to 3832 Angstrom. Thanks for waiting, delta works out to 3831.0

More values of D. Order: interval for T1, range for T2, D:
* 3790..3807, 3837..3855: -19.6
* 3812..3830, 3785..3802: -20.2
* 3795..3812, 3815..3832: -16.6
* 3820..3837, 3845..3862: -20.8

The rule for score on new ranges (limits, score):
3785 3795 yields 99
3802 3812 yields 98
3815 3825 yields 106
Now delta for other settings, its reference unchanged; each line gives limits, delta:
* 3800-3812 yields 3803.5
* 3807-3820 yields 3813.5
